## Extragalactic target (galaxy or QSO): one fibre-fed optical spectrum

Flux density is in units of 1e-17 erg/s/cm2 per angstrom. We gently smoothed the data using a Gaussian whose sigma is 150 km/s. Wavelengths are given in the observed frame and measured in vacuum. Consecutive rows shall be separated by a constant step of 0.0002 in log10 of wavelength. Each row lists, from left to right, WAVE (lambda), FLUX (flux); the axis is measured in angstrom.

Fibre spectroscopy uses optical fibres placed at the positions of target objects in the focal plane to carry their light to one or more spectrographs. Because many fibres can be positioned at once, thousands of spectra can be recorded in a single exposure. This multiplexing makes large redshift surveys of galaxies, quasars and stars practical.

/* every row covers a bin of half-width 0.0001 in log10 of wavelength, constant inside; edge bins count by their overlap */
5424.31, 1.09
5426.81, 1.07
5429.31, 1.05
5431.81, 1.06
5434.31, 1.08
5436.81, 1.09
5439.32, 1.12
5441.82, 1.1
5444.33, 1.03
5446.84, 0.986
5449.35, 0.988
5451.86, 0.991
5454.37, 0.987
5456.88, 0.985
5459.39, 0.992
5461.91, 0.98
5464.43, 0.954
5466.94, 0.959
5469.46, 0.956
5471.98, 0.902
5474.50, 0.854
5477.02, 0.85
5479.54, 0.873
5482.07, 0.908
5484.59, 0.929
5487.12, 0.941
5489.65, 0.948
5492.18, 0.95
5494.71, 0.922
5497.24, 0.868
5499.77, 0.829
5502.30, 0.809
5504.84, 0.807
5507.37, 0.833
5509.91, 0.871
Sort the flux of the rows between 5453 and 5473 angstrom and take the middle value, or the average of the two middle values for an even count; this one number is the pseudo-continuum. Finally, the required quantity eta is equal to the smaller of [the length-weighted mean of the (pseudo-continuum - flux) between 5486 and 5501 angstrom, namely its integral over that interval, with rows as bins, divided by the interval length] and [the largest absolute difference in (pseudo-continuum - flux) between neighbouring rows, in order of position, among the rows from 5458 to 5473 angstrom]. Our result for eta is 0.05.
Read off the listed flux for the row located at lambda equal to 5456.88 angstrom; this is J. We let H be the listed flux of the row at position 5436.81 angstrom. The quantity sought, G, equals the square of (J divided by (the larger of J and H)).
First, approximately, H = 1.09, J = 0.985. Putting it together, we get 0.8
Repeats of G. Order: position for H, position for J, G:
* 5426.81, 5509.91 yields 0.7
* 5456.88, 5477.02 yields 0.7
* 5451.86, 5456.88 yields 1.0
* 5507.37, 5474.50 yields 1.0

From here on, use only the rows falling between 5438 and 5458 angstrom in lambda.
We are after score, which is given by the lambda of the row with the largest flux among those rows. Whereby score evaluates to 5439.32 angstrom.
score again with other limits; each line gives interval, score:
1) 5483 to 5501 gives 5492.18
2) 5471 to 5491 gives 5489.65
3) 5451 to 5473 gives 5459.39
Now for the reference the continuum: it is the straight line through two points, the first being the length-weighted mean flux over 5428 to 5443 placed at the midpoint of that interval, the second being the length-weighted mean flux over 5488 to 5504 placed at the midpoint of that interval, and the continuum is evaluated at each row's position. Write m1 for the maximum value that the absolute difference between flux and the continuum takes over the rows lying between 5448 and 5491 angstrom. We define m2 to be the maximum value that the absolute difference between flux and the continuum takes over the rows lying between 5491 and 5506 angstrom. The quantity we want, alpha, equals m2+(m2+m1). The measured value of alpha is 0.217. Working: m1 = 0.10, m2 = 0.057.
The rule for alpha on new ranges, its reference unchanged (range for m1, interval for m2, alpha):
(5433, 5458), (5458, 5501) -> 0.266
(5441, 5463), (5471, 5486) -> 0.266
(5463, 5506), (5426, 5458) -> 0.224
